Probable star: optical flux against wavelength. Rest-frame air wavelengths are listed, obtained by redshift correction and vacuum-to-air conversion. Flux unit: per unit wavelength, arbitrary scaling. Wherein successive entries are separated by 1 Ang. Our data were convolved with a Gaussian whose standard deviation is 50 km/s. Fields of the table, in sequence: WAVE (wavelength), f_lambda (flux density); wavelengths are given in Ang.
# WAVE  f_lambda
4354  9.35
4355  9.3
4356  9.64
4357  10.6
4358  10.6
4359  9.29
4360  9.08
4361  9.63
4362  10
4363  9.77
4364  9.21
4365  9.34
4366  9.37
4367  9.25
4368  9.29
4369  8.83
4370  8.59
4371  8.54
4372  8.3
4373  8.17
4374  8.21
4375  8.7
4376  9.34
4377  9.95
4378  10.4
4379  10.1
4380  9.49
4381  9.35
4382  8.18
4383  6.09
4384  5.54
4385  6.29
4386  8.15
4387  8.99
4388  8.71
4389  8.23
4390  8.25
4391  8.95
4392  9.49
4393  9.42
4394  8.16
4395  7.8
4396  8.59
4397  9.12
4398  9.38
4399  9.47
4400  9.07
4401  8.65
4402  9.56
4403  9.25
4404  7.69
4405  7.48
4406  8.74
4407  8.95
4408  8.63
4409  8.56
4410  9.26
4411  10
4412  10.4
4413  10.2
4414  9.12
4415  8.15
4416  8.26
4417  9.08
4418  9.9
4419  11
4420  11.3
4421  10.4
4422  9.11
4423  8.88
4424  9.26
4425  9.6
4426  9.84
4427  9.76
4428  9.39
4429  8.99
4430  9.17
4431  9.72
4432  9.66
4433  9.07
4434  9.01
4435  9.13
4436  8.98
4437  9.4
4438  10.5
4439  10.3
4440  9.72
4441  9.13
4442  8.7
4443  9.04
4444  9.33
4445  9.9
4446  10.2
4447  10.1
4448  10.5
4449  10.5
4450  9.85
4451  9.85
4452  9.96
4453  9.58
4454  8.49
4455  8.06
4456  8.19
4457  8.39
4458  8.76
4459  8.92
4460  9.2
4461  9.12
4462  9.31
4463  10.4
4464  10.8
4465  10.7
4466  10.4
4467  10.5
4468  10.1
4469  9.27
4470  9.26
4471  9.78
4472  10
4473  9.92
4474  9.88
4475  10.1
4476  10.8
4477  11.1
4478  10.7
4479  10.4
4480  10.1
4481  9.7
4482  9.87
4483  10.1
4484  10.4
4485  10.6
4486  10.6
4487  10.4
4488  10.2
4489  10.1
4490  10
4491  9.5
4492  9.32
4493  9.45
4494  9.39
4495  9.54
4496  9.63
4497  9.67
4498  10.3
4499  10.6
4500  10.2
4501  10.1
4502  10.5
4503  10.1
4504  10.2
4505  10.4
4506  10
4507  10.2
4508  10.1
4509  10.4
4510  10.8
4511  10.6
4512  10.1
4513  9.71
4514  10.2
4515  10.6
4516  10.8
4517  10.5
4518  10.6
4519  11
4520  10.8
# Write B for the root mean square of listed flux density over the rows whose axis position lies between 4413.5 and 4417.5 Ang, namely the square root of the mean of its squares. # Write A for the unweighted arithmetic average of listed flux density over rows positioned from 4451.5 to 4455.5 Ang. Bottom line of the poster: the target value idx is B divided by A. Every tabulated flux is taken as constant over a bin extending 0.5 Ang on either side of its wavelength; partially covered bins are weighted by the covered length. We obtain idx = 0.96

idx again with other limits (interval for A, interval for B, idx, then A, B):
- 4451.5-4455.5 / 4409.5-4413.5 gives 1.11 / 9.0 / 10.0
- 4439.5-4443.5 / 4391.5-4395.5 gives 0.96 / 9.1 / 8.7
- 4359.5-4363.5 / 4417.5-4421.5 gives 1.11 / 9.6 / 10.7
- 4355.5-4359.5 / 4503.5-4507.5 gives 1.02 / 10.0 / 10.2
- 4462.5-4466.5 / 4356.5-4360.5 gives 0.94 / 10.6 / 9.9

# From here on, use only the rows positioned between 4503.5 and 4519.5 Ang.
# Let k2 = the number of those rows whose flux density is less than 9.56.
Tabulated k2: 0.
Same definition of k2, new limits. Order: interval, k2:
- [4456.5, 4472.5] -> 8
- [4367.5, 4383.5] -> 13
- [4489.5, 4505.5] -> 5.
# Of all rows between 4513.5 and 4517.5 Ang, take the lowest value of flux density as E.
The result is 10.2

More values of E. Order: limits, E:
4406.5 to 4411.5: 8.56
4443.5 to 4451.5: 9.33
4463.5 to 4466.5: 10.4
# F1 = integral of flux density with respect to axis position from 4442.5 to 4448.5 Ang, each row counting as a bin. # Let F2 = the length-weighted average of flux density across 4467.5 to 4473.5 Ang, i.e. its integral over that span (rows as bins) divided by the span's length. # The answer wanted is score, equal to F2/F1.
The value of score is 0.165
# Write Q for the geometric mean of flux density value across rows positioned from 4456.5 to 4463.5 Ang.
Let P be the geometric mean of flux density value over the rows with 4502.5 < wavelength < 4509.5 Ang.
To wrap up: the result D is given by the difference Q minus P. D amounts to -1.1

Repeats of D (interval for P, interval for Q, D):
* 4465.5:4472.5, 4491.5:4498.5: -0.3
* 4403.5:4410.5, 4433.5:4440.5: 1.1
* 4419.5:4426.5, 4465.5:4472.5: 0.2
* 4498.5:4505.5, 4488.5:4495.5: -0.7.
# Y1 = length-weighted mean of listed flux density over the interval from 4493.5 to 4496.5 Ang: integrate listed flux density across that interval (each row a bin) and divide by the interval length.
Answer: 9.5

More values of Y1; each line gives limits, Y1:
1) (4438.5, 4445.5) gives 9.4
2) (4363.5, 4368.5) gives 9.3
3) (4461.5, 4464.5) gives 10.2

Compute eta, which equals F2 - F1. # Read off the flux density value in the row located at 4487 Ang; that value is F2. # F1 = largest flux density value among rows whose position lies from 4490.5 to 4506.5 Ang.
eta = -0.2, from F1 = 10.6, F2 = 10.4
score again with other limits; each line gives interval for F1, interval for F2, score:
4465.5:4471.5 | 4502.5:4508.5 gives 0.171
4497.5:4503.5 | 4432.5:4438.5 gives 0.151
